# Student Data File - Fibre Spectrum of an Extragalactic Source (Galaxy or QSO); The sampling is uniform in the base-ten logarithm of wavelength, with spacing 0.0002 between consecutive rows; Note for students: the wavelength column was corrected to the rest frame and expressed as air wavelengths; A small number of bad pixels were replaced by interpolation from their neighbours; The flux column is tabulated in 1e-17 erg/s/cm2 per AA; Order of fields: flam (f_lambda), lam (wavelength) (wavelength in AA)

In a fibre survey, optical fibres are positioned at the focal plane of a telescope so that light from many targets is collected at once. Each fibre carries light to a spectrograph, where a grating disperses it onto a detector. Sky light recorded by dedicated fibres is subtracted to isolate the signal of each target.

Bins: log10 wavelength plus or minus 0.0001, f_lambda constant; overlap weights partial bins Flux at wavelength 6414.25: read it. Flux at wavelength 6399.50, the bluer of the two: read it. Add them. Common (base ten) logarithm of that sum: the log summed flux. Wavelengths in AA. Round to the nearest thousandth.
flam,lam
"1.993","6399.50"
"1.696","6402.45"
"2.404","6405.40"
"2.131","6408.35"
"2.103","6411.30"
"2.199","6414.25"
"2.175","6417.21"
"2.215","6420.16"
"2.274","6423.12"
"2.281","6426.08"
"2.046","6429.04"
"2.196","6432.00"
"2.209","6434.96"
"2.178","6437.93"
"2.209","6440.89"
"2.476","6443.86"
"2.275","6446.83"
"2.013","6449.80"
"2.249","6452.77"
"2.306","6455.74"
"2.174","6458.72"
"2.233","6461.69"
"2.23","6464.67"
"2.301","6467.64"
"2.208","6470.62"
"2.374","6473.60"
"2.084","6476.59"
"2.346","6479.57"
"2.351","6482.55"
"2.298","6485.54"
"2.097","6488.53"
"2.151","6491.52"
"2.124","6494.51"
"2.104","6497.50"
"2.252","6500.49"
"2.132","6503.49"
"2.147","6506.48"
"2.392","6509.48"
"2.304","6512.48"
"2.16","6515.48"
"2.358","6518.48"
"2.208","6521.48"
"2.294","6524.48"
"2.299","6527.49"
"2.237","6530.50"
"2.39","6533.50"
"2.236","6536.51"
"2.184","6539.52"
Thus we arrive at 0.622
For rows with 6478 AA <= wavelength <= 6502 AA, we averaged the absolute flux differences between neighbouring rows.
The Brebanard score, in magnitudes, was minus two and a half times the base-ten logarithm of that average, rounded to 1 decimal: 2.8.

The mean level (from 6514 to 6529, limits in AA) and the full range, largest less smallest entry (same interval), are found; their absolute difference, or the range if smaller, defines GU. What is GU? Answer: 0.20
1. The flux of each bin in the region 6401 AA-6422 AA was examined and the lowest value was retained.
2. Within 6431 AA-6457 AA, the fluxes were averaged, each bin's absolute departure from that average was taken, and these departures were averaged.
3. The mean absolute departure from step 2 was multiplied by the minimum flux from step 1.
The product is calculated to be 0.139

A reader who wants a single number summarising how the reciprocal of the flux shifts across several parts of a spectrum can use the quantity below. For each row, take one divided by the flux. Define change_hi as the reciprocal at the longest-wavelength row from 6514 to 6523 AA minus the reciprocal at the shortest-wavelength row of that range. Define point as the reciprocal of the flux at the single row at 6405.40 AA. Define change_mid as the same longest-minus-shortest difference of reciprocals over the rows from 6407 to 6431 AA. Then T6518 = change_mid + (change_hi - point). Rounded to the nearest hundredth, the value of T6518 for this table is -0.41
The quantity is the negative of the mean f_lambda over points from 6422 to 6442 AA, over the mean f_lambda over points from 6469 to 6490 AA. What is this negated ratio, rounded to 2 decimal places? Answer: -0.98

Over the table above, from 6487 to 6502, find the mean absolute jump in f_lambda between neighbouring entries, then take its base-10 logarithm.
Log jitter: -1.2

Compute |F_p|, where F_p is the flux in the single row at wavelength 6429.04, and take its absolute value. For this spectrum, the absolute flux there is 2.05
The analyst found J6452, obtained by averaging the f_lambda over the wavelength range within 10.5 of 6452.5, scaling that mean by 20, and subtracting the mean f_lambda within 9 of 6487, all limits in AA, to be 42.7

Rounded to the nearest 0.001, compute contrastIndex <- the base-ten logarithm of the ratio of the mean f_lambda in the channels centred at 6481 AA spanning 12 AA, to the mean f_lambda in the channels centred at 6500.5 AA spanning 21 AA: 0.016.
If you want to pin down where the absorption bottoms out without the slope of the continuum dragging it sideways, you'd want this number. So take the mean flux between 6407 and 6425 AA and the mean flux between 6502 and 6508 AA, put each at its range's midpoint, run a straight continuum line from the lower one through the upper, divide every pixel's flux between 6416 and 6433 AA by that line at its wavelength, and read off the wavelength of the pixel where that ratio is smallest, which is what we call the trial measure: 6429.04 AA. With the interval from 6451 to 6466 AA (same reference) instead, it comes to 6458.72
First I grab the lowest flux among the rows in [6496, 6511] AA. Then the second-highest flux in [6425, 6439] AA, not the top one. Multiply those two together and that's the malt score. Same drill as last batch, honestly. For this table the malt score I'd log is 4.65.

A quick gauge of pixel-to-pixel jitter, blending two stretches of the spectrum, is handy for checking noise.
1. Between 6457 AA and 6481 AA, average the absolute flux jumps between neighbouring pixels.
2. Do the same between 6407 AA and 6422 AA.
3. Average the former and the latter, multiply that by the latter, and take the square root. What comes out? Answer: 0.065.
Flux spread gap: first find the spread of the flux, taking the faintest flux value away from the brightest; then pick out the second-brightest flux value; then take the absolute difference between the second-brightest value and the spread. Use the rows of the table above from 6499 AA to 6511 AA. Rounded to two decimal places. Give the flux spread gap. 1.99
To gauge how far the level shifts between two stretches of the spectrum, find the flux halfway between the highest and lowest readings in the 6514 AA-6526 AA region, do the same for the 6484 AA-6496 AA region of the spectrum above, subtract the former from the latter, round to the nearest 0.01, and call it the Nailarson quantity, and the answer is -0.06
